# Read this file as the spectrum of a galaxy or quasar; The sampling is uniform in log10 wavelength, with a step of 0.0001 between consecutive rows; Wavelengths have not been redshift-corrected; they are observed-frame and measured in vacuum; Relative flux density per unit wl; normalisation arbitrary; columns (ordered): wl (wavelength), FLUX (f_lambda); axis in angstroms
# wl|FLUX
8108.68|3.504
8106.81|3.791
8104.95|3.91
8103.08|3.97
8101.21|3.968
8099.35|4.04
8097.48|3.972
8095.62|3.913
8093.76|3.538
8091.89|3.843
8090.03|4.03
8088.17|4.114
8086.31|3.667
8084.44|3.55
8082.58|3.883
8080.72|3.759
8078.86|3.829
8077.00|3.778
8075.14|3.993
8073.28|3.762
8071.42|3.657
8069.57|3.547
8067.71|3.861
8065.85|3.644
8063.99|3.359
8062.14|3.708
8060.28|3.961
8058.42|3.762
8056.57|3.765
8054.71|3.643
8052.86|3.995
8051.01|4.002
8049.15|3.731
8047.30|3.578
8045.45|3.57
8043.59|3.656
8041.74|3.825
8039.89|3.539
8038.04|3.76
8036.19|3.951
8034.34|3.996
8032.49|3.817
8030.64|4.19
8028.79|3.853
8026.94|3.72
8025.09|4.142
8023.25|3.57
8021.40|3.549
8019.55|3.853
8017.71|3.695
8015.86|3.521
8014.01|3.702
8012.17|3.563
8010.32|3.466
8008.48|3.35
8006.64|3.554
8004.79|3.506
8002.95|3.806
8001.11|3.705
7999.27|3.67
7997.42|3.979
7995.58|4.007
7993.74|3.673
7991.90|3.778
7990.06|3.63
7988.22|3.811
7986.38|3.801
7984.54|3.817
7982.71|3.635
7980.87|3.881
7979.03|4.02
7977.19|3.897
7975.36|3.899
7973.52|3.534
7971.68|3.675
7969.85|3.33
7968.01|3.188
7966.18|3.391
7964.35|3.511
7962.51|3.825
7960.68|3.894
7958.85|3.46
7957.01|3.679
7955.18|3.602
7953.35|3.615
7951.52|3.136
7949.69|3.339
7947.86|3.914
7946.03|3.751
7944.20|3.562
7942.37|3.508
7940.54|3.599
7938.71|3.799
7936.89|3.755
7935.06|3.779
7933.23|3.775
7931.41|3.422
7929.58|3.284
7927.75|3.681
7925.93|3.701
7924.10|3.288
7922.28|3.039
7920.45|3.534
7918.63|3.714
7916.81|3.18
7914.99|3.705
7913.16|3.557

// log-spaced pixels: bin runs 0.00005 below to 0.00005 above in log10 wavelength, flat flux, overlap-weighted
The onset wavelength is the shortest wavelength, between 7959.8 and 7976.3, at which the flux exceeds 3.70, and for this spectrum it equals 7960.68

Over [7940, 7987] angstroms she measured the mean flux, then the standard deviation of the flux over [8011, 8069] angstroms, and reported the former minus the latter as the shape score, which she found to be 3.44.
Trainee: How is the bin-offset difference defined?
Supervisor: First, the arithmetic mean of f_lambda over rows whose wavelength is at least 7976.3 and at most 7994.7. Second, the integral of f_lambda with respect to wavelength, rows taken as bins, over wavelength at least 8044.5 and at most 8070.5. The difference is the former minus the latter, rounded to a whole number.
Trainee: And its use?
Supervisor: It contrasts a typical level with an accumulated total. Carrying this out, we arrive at -93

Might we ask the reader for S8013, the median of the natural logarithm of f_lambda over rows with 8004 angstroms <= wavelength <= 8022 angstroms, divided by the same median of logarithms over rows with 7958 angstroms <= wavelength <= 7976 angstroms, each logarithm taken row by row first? 1.01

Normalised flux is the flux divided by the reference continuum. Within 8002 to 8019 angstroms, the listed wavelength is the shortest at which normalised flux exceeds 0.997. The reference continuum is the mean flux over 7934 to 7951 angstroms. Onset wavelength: 8002.95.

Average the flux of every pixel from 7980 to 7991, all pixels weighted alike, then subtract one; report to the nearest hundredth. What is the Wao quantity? 2.76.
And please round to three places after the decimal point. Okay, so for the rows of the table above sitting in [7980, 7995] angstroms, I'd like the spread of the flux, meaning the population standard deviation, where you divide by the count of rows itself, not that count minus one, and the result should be 0.088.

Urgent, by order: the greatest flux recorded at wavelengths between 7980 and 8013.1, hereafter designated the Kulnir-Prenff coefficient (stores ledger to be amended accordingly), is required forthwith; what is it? 4.007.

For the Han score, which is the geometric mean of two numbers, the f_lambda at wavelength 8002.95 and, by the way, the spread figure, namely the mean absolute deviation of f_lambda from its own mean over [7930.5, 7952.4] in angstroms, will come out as 0.84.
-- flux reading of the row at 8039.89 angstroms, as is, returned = 3.539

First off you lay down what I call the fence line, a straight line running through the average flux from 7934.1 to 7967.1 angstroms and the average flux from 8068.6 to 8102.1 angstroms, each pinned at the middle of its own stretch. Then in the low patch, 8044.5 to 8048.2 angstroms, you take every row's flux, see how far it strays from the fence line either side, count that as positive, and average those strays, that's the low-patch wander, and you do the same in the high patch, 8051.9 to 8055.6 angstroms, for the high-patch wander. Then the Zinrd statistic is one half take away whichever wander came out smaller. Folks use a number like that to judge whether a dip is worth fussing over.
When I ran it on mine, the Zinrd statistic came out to 0.32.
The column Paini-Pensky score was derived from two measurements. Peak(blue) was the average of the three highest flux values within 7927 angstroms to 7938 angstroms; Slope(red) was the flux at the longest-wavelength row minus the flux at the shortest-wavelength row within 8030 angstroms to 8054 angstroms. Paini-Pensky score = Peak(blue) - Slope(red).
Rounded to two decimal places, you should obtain 3.96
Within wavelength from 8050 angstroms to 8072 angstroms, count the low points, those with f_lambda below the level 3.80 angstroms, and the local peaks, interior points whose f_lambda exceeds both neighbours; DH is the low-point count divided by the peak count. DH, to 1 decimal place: 2.7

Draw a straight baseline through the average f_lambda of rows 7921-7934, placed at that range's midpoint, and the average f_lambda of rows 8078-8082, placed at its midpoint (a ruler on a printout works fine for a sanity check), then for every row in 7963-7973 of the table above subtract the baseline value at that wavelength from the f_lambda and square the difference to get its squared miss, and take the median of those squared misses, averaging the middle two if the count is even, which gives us 0.023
